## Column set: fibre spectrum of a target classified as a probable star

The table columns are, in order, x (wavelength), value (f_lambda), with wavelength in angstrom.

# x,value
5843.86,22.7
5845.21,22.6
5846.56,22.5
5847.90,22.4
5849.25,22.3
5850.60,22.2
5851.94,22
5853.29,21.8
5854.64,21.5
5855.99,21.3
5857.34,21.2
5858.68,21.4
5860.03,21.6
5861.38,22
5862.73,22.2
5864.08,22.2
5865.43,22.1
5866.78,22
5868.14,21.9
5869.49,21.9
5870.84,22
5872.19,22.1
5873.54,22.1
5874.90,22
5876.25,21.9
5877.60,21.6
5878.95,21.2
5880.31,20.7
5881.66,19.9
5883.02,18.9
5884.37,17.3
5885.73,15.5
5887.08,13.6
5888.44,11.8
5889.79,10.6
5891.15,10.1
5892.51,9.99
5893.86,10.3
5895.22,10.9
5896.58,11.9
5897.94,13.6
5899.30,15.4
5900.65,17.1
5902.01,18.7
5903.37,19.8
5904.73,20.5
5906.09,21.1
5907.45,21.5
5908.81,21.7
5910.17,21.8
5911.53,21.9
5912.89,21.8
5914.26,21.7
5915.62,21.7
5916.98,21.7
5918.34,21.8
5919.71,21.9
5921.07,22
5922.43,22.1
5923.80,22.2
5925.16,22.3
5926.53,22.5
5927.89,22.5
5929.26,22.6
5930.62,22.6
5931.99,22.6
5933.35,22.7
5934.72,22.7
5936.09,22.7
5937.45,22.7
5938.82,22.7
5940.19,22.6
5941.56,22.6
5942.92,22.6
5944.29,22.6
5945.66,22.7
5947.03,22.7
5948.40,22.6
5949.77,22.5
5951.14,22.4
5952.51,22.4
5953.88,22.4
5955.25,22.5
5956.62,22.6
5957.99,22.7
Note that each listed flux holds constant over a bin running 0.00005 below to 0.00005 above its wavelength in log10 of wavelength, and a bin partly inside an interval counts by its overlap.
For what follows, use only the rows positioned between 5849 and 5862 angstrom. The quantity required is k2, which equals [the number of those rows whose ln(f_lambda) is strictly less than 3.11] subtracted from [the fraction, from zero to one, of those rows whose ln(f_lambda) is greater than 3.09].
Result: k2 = -9.6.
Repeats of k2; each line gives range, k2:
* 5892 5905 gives -10.0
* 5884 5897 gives -10.0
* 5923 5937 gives -1.0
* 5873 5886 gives -9.8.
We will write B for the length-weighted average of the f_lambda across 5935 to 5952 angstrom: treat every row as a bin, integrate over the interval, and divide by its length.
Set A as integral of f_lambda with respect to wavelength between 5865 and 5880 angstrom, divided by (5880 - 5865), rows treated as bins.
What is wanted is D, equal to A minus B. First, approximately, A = 21.9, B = 22.6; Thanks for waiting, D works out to -0.8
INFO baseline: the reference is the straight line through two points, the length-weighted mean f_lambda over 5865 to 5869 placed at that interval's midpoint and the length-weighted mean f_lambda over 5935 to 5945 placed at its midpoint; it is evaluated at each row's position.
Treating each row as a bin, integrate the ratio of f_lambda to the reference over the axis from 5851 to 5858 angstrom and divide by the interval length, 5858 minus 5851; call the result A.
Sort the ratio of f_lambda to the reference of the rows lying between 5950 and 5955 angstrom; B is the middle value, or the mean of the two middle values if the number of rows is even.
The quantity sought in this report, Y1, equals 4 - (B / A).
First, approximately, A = 0.99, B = 0.984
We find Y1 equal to 3.01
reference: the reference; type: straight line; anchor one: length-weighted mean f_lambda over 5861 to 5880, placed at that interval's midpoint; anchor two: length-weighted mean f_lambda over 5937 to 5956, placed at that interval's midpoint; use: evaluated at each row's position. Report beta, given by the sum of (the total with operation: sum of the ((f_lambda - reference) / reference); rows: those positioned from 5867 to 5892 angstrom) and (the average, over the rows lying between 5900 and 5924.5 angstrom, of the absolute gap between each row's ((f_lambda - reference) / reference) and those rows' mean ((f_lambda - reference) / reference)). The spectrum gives -3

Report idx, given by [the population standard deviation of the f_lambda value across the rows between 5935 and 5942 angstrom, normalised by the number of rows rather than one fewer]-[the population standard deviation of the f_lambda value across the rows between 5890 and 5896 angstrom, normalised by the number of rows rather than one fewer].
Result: -0.3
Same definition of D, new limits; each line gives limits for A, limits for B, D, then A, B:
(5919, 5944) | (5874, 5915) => 5.0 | 22.5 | 17.5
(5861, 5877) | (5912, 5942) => -0.3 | 22.0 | 22.3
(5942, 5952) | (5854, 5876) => 0.7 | 22.6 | 21.8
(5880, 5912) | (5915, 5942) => -6.0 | 16.4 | 22.4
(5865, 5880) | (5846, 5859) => 0.0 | 21.9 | 21.9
